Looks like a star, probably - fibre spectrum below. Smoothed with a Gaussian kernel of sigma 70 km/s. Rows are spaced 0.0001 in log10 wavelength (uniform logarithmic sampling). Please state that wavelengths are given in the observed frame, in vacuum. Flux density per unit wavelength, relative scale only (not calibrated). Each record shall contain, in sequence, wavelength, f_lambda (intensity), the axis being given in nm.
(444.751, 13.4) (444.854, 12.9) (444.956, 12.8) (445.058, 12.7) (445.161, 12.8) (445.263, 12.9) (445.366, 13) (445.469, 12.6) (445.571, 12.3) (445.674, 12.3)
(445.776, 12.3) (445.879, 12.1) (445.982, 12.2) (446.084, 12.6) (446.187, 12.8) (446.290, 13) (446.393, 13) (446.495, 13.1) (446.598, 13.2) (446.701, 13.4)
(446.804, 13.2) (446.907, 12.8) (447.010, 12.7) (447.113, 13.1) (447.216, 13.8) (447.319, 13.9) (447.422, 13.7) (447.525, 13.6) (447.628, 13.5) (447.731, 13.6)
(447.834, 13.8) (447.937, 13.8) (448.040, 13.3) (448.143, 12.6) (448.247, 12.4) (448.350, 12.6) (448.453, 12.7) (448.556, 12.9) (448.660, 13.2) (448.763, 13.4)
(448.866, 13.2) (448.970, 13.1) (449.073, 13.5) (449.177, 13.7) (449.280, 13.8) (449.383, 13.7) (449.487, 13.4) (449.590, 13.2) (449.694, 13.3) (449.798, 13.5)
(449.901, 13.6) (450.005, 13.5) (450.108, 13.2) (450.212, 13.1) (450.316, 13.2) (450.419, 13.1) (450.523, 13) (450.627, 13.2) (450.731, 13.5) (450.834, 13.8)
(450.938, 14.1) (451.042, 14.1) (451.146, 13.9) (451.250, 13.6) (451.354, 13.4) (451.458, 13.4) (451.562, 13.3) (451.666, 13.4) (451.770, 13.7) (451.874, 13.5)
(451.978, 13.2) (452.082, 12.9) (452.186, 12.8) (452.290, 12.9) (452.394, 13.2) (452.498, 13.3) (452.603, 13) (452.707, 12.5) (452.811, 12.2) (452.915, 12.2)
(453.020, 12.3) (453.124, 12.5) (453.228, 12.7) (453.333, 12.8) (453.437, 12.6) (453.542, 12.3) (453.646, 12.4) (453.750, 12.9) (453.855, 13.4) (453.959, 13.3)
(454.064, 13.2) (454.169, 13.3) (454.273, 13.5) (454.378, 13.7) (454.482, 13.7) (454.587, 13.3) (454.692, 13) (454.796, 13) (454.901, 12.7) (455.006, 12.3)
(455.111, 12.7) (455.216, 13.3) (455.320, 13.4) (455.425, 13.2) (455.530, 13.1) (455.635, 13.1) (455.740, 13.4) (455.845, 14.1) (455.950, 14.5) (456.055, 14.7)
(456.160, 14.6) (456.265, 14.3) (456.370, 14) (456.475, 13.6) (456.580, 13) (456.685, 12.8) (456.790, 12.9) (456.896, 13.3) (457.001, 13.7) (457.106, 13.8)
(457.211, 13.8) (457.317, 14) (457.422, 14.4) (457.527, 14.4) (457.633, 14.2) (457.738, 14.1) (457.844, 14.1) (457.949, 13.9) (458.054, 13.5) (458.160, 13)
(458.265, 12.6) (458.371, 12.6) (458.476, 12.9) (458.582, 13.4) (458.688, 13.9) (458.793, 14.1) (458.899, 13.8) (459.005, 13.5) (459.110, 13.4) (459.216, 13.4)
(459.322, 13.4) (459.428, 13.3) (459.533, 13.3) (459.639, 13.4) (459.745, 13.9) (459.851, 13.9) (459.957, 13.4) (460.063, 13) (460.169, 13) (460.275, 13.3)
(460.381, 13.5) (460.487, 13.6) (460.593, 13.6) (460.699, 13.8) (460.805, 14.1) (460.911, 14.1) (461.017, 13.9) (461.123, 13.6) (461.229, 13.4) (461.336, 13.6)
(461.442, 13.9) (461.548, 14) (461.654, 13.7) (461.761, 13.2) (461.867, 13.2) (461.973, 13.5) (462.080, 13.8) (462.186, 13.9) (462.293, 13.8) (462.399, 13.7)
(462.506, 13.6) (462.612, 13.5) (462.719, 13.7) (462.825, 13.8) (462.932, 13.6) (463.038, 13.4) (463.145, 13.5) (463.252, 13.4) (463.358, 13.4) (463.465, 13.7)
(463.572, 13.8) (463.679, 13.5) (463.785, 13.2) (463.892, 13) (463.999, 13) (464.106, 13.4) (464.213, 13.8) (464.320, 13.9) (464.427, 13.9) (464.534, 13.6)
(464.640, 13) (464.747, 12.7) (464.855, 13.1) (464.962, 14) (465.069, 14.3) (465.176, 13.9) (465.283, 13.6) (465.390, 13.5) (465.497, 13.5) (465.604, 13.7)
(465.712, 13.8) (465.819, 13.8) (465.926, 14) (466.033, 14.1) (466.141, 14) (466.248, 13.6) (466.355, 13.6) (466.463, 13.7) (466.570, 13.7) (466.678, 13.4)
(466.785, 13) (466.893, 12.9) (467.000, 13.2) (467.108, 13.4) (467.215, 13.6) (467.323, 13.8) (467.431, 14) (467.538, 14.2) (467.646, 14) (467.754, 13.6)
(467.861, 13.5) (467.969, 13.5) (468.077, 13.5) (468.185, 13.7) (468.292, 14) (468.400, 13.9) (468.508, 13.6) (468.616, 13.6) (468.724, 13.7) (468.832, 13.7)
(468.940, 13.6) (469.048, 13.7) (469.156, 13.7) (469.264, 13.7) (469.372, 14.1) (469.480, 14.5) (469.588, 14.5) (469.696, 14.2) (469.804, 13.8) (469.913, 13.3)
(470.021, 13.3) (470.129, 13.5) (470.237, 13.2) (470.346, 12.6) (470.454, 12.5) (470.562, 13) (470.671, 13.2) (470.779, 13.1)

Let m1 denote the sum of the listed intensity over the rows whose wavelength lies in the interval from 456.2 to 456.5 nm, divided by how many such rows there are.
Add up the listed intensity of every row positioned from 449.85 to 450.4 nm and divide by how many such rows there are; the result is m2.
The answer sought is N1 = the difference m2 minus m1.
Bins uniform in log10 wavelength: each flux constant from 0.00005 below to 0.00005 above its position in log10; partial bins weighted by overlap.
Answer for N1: -0.65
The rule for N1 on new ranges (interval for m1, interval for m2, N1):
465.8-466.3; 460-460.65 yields -0.57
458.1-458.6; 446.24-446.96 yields 0.20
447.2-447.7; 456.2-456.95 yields -0.29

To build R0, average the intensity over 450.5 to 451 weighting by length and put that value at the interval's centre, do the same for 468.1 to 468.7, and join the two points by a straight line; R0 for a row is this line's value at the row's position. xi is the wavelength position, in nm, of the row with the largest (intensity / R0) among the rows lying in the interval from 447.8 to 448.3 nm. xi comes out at 447.834 nm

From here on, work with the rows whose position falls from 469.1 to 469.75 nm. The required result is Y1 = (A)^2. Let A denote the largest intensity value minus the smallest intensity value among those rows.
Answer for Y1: 0.64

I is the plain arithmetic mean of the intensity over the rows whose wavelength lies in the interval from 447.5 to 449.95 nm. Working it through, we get 13.3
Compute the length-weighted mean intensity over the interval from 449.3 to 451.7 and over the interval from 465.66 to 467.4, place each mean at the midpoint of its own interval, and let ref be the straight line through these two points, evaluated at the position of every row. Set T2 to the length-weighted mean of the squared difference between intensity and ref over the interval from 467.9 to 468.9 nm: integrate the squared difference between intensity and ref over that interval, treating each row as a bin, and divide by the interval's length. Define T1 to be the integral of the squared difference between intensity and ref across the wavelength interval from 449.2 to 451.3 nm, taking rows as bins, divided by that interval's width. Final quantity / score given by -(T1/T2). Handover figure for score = -3.6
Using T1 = 0.10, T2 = 0.03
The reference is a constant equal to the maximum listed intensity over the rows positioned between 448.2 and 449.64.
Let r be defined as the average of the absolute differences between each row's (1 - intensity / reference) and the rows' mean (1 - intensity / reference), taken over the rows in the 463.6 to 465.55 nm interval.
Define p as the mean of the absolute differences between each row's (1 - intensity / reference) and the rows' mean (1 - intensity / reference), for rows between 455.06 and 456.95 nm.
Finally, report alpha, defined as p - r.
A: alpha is 0.015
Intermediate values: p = 0.040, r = 0.025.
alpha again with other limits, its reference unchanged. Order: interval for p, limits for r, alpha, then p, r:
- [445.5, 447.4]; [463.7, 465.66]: 0.005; 0.031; 0.025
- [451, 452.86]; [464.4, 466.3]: 0.003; 0.026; 0.022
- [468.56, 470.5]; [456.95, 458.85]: -0.006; 0.027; 0.033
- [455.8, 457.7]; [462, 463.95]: 0.021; 0.034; 0.014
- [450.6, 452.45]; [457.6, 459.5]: -0.007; 0.022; 0.029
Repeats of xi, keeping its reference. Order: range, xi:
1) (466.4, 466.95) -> 466.463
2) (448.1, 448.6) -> 448.556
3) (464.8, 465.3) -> 465.069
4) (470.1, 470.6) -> 470.129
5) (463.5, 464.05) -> 463.572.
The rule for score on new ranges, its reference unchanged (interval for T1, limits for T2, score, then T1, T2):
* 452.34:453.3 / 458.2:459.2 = -2.9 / 0.83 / 0.29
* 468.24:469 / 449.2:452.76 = -0.2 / 0.03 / 0.14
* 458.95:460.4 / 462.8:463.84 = -2.3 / 0.08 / 0.04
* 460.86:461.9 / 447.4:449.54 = -0.5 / 0.10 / 0.20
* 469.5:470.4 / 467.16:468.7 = -5.2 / 0.34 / 0.07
